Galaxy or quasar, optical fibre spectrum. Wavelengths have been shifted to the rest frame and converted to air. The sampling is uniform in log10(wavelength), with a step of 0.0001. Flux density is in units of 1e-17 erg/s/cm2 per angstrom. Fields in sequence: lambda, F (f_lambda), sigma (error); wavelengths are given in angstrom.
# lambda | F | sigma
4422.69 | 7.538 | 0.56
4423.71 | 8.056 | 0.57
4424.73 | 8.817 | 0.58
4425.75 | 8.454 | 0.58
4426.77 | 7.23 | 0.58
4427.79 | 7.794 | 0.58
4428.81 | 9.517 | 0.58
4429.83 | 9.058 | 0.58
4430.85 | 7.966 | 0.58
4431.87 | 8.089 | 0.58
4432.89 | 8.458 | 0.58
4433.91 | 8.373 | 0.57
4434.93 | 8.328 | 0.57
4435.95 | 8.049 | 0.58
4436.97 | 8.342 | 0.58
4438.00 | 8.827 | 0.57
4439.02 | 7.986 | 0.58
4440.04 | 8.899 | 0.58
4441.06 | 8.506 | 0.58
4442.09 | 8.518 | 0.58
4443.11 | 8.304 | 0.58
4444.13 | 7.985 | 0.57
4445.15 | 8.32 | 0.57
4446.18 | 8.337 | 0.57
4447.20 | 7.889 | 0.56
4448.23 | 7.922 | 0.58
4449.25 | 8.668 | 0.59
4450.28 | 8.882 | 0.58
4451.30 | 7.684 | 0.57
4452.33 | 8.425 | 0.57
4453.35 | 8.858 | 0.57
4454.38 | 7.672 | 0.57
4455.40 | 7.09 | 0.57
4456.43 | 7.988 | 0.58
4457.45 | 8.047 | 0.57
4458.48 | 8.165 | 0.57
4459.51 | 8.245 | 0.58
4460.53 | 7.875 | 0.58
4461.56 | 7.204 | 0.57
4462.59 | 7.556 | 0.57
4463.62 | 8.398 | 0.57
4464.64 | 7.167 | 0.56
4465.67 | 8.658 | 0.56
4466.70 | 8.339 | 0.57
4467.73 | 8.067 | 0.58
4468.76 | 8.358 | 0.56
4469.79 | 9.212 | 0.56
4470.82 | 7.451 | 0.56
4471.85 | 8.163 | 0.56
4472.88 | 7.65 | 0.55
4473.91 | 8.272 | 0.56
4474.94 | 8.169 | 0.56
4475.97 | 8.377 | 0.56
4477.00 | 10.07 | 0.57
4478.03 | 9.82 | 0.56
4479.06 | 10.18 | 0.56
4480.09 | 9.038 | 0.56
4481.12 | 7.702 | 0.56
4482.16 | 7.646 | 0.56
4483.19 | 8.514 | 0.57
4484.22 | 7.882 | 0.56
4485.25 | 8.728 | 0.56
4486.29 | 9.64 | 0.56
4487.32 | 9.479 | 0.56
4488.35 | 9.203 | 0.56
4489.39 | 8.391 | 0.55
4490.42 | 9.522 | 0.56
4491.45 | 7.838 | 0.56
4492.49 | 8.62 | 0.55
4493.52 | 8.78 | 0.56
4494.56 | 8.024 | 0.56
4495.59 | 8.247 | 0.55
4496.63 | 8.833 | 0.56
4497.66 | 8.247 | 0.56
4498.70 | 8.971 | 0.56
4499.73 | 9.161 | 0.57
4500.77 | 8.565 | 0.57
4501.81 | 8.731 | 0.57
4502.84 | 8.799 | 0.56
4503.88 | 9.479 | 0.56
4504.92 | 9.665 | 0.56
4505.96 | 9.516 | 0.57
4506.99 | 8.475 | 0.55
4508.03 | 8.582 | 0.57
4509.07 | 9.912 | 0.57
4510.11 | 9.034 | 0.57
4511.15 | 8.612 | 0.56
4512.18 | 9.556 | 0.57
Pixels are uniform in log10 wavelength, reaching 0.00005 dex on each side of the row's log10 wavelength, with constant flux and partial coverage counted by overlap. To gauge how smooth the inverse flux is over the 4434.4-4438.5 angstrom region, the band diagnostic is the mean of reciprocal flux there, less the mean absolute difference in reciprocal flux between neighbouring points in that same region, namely 0.114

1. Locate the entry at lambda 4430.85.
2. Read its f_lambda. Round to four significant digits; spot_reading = 7.966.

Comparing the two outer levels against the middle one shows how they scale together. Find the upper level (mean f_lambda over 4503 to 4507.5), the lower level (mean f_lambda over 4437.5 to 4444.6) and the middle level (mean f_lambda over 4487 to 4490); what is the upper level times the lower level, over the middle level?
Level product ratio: 8.7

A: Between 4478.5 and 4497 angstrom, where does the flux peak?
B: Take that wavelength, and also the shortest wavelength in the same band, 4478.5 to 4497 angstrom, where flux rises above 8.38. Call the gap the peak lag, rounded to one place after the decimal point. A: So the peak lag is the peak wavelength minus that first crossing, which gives 0.0 angstrom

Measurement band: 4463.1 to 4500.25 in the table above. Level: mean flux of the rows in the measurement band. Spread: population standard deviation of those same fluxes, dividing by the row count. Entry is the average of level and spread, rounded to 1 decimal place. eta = 4.7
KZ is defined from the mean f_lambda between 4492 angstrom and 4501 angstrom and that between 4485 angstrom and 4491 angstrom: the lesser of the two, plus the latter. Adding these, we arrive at 17.8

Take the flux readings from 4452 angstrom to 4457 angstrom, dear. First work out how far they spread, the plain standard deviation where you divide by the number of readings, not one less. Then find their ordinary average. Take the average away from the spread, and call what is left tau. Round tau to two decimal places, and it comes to -7.40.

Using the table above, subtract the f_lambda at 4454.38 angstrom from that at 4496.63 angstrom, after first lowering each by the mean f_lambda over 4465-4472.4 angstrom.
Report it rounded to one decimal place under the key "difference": 1.2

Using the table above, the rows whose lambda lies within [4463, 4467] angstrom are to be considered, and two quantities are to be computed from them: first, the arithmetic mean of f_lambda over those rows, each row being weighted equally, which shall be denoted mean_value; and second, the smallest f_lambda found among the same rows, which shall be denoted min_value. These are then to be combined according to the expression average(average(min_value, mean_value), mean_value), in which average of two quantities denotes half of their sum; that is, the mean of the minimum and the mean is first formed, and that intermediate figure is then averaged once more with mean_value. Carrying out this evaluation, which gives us 7.9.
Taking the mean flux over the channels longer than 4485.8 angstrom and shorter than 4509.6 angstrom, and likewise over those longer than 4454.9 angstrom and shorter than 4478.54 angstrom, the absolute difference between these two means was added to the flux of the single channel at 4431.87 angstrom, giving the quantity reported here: 8.8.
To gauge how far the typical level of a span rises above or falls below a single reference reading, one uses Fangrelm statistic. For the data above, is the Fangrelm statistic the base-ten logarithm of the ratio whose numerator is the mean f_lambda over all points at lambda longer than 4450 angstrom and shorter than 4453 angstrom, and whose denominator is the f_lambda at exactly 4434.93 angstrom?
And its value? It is 0.000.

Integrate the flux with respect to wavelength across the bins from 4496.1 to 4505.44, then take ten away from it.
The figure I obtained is 73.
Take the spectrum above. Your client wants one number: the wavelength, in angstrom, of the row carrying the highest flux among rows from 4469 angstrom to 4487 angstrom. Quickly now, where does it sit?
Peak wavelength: 4479.06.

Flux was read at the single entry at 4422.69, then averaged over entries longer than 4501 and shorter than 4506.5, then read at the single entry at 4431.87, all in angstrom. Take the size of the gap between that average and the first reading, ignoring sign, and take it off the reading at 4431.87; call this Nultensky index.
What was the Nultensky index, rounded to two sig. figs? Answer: 6.4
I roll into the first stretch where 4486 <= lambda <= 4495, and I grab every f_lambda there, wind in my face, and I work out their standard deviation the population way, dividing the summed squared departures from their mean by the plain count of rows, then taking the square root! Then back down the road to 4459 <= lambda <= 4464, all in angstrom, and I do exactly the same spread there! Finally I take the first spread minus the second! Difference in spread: 0.19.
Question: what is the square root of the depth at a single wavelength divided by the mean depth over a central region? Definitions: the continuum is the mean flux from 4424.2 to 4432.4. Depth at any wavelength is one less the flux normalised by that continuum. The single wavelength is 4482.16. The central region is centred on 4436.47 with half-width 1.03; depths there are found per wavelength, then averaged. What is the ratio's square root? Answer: 2.1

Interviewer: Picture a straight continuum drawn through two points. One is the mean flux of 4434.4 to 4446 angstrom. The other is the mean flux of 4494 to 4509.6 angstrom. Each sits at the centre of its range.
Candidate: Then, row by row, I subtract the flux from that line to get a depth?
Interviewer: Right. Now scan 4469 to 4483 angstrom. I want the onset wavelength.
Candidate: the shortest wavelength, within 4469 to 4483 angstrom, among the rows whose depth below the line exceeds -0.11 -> 4470.82 angstrom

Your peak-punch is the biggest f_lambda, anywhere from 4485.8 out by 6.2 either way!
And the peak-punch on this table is 9.64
